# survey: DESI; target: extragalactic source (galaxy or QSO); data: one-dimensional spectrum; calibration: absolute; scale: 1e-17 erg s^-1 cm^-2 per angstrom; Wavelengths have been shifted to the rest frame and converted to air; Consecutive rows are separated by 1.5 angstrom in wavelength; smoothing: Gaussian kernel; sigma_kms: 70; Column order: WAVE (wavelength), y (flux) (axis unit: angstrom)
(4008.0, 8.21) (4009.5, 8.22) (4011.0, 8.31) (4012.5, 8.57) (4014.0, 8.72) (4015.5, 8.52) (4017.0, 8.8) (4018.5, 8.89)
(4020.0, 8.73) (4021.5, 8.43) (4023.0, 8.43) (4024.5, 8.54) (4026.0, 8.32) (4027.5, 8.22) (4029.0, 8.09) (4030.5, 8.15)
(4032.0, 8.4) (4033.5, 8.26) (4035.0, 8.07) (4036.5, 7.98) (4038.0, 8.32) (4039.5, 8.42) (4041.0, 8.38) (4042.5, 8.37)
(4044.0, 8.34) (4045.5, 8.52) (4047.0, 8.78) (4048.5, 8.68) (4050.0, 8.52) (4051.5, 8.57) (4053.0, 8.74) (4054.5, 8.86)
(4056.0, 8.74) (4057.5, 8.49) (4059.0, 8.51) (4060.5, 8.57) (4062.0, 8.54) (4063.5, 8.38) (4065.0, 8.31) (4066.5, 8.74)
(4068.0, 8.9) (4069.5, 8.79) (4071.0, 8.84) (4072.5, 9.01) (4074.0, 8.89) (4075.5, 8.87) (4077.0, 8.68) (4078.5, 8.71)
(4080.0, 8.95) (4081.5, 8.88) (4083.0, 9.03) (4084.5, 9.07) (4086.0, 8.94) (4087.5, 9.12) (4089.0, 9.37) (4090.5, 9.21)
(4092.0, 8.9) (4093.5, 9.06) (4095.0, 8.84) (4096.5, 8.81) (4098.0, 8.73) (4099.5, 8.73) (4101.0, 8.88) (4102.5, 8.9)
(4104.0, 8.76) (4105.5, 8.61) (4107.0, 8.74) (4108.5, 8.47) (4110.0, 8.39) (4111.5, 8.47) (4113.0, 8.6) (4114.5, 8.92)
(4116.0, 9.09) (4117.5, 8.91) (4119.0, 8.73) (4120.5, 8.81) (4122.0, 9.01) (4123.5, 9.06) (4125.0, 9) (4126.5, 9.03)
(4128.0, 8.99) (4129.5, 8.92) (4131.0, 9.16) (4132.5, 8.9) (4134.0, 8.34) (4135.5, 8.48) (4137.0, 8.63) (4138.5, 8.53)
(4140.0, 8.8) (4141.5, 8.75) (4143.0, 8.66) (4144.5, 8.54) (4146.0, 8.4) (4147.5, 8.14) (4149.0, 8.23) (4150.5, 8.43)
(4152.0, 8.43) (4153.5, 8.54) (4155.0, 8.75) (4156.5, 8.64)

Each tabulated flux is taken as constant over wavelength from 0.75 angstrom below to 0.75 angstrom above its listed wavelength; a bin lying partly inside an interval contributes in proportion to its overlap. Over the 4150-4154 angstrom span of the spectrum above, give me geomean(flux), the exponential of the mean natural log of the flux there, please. 8.5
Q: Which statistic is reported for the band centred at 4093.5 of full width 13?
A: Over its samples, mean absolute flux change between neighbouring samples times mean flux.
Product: 1.36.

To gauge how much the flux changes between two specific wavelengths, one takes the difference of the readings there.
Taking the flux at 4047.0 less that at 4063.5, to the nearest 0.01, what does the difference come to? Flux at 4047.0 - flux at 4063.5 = 0.40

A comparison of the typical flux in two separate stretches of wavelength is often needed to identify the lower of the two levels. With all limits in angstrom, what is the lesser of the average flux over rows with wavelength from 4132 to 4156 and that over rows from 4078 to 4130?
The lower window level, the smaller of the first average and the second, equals 8.53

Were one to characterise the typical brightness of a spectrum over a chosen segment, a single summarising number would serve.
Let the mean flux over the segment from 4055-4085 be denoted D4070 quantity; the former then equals 8.74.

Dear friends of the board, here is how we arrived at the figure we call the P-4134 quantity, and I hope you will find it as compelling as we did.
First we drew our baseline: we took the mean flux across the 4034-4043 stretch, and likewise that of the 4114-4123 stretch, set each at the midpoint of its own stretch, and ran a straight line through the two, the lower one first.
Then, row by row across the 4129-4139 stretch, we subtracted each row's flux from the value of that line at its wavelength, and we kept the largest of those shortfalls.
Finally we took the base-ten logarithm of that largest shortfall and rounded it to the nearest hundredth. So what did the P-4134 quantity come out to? -0.15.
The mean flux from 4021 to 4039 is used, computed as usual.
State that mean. 8.27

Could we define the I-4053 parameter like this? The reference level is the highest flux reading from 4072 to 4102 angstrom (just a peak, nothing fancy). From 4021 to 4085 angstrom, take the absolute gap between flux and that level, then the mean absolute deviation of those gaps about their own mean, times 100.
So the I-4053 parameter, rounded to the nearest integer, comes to 23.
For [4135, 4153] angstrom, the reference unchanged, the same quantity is 15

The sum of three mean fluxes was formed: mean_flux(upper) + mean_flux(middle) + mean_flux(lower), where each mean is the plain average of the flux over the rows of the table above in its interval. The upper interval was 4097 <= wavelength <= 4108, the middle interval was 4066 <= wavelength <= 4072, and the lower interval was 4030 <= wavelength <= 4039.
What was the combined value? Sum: 25.8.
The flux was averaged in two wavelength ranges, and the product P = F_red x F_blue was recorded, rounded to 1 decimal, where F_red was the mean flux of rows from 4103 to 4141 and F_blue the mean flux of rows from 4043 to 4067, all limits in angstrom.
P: 75.3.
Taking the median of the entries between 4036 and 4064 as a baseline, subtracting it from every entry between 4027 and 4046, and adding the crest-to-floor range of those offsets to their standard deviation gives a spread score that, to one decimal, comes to 0.7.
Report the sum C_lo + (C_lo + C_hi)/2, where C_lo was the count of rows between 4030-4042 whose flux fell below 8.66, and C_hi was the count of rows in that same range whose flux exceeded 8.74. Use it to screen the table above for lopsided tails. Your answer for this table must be 12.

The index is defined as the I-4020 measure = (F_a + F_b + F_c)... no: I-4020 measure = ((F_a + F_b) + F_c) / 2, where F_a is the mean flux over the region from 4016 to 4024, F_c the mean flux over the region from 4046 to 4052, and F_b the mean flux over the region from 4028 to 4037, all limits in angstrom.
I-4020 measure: 12.7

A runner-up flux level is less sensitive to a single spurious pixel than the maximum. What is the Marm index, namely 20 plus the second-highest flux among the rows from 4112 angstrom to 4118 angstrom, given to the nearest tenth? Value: 28.9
